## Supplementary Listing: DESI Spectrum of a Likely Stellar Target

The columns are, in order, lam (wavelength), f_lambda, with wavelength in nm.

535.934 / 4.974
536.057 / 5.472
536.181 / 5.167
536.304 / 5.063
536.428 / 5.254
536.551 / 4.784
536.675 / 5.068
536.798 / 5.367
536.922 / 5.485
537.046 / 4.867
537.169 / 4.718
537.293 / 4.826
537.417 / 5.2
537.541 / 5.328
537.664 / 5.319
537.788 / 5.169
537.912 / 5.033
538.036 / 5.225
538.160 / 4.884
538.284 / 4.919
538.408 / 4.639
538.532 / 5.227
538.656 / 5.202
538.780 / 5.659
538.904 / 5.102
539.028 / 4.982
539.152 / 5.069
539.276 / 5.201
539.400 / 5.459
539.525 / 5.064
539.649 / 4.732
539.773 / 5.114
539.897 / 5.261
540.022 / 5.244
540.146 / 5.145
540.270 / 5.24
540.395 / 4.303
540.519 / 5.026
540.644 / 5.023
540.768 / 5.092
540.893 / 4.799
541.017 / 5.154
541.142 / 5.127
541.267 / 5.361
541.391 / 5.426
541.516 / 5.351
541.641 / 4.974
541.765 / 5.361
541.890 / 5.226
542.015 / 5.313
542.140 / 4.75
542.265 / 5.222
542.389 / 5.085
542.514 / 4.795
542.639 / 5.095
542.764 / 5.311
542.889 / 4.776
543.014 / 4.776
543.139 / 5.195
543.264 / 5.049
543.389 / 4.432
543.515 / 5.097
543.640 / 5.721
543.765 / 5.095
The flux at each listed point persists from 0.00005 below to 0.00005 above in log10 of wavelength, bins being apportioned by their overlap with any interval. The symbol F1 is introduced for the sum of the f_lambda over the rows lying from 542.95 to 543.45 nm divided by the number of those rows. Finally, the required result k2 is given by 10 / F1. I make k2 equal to 2.06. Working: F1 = 4.86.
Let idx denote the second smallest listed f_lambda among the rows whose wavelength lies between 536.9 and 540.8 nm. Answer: 4.639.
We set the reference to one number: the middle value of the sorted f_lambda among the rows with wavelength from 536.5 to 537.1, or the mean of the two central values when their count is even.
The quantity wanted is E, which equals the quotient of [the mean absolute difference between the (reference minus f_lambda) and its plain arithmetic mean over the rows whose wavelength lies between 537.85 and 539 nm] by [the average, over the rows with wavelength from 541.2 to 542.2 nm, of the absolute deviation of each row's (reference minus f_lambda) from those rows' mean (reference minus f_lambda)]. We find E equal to 1.1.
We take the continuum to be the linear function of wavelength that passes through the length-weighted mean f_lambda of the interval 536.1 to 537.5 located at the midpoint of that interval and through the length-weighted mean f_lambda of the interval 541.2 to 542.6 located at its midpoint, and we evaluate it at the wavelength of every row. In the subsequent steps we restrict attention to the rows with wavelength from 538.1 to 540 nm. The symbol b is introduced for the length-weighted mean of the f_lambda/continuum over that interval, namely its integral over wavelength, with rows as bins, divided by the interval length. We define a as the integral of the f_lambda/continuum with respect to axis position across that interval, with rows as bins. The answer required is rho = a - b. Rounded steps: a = 1.89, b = 0.997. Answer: 0.897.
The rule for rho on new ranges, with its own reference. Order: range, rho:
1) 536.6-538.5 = 0.896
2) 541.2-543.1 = 0.891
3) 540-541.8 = 0.793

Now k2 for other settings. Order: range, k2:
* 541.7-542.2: 1.94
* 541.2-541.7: 1.89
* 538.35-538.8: 1.93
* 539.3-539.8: 1.96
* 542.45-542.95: 2.00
